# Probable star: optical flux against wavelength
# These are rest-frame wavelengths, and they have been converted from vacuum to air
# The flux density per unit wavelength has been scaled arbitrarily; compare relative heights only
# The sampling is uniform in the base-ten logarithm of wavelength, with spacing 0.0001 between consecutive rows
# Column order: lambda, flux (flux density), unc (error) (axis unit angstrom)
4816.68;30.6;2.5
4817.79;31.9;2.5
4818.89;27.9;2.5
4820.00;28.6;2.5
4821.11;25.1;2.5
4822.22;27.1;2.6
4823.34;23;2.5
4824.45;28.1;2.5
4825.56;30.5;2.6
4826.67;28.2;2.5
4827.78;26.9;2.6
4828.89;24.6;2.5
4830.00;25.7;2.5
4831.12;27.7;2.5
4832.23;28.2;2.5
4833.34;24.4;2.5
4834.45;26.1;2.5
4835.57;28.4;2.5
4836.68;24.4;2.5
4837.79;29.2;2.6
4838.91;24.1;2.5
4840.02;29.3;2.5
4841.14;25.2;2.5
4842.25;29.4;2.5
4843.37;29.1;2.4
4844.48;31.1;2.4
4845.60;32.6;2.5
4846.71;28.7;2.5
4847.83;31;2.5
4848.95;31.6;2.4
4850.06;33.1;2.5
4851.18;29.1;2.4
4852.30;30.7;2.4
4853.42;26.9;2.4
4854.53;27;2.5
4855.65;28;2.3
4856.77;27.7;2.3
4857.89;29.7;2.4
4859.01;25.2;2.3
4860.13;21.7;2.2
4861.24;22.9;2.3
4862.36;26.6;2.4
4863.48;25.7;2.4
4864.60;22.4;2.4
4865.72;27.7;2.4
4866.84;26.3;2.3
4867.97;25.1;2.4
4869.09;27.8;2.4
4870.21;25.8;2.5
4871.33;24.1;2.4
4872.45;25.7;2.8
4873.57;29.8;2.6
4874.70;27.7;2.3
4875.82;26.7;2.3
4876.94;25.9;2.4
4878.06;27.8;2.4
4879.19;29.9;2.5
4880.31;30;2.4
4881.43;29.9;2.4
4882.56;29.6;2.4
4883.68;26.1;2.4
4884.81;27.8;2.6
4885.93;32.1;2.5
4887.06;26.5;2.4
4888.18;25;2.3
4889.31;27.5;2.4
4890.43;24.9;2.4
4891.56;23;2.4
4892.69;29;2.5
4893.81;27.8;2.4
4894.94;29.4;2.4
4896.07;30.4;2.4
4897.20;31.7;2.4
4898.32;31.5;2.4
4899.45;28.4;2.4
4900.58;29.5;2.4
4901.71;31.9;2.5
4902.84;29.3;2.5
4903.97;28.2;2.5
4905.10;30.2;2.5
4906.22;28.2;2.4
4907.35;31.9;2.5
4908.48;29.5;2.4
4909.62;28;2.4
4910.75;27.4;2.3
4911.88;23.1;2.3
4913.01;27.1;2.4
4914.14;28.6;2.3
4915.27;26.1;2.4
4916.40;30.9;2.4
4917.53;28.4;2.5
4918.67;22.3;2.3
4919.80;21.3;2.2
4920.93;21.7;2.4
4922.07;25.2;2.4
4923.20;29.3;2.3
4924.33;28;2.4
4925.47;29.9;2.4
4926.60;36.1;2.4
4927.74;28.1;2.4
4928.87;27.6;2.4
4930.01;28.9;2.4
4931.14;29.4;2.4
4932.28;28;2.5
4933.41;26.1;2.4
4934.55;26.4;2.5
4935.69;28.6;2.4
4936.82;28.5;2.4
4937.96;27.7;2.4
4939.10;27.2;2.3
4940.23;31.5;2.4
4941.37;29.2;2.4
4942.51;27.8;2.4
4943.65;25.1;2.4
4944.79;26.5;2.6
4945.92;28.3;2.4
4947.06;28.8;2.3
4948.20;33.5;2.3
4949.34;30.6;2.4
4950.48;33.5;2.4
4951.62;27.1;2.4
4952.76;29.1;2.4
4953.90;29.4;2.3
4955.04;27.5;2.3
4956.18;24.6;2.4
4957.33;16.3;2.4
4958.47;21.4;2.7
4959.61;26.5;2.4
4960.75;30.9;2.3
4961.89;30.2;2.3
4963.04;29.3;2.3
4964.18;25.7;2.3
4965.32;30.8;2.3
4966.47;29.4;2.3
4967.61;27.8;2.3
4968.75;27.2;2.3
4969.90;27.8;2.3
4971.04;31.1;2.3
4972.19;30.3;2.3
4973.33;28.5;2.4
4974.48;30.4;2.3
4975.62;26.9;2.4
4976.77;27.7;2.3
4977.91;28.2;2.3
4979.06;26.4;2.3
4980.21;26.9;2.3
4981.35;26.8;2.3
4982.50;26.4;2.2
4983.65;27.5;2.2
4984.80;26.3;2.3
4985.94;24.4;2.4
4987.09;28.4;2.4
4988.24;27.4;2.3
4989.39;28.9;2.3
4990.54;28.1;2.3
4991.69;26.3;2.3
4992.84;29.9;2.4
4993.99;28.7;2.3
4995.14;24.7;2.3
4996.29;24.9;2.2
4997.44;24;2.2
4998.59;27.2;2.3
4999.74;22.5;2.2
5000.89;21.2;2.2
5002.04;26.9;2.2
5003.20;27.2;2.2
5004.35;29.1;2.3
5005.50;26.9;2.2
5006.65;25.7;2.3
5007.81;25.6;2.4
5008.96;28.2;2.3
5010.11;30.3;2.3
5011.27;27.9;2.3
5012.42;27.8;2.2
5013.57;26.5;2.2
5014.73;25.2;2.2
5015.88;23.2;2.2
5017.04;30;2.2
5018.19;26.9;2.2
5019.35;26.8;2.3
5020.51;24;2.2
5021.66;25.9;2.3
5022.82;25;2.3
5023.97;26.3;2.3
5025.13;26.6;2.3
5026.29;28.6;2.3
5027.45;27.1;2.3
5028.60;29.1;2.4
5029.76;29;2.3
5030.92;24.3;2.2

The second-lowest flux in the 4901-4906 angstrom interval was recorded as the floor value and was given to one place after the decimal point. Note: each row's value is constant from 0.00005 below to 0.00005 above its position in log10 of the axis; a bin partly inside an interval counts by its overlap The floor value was 29.3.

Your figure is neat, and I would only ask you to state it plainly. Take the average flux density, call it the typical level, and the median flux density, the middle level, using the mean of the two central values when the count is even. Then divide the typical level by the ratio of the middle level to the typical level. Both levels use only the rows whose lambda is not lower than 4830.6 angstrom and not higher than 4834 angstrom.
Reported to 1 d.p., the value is 25.9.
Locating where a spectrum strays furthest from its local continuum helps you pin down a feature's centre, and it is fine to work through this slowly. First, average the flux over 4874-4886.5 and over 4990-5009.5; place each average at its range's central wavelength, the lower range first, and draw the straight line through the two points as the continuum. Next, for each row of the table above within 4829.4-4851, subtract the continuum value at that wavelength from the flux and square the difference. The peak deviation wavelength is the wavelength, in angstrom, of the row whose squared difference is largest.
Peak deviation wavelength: 4838.91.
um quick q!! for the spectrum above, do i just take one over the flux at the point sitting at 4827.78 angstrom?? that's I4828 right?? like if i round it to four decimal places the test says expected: 0.0372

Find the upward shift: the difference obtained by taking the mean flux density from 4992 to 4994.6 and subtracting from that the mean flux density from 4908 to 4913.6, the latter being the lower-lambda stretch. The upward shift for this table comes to 2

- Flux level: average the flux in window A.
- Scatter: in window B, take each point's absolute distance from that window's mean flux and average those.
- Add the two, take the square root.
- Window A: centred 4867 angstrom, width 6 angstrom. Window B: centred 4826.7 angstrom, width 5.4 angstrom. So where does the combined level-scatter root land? 5.23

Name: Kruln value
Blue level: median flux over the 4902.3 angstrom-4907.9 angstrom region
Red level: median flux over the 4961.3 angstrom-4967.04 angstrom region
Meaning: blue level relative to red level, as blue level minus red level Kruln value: -0.1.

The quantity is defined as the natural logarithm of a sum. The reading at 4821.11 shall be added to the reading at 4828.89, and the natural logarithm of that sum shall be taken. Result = 3.91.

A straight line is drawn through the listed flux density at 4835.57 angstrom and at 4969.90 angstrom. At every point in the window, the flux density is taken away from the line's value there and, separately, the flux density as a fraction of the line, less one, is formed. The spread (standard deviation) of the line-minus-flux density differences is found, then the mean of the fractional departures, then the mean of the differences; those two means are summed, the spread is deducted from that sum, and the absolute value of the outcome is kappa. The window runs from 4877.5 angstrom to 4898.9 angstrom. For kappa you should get 2.7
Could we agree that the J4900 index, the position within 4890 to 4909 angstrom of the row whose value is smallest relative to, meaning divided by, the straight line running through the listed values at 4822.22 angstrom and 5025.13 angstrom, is 4891.56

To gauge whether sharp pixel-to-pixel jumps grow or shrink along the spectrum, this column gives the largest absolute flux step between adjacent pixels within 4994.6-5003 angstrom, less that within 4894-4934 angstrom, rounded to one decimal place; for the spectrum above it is -2.3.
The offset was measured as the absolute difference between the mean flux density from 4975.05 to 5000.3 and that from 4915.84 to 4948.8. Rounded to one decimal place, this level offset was 1.2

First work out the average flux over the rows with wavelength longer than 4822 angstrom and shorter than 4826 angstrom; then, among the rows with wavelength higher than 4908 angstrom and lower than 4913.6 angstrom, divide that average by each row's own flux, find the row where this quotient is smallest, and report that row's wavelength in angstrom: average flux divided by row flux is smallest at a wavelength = 4908.48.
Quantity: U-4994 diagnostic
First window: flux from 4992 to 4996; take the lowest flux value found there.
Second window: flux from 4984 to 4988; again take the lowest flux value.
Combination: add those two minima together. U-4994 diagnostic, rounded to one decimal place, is 49.1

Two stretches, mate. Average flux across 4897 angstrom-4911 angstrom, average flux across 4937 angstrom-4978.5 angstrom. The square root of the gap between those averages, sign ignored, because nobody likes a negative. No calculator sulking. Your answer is 1.23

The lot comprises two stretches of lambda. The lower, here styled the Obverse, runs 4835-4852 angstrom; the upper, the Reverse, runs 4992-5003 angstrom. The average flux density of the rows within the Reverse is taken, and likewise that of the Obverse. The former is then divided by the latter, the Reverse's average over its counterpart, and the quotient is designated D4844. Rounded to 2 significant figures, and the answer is 0.88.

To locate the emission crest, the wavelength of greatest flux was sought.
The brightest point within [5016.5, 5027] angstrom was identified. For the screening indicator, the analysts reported 5017.04 angstrom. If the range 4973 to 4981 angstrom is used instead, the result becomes 4974.48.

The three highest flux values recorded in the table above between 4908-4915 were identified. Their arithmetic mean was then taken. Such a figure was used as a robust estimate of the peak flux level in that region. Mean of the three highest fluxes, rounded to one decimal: 28.7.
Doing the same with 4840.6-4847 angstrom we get 31.0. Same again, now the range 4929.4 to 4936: 29.0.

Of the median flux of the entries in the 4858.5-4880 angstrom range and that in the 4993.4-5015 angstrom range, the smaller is 25.9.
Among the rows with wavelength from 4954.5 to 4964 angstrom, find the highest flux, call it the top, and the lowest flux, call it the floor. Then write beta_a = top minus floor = 14.6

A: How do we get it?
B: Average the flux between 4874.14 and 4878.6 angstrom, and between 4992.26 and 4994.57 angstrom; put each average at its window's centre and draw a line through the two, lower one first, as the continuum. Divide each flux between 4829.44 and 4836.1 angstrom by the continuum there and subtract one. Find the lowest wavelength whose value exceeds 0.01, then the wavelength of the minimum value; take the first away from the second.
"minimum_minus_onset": 2.2 angstrom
